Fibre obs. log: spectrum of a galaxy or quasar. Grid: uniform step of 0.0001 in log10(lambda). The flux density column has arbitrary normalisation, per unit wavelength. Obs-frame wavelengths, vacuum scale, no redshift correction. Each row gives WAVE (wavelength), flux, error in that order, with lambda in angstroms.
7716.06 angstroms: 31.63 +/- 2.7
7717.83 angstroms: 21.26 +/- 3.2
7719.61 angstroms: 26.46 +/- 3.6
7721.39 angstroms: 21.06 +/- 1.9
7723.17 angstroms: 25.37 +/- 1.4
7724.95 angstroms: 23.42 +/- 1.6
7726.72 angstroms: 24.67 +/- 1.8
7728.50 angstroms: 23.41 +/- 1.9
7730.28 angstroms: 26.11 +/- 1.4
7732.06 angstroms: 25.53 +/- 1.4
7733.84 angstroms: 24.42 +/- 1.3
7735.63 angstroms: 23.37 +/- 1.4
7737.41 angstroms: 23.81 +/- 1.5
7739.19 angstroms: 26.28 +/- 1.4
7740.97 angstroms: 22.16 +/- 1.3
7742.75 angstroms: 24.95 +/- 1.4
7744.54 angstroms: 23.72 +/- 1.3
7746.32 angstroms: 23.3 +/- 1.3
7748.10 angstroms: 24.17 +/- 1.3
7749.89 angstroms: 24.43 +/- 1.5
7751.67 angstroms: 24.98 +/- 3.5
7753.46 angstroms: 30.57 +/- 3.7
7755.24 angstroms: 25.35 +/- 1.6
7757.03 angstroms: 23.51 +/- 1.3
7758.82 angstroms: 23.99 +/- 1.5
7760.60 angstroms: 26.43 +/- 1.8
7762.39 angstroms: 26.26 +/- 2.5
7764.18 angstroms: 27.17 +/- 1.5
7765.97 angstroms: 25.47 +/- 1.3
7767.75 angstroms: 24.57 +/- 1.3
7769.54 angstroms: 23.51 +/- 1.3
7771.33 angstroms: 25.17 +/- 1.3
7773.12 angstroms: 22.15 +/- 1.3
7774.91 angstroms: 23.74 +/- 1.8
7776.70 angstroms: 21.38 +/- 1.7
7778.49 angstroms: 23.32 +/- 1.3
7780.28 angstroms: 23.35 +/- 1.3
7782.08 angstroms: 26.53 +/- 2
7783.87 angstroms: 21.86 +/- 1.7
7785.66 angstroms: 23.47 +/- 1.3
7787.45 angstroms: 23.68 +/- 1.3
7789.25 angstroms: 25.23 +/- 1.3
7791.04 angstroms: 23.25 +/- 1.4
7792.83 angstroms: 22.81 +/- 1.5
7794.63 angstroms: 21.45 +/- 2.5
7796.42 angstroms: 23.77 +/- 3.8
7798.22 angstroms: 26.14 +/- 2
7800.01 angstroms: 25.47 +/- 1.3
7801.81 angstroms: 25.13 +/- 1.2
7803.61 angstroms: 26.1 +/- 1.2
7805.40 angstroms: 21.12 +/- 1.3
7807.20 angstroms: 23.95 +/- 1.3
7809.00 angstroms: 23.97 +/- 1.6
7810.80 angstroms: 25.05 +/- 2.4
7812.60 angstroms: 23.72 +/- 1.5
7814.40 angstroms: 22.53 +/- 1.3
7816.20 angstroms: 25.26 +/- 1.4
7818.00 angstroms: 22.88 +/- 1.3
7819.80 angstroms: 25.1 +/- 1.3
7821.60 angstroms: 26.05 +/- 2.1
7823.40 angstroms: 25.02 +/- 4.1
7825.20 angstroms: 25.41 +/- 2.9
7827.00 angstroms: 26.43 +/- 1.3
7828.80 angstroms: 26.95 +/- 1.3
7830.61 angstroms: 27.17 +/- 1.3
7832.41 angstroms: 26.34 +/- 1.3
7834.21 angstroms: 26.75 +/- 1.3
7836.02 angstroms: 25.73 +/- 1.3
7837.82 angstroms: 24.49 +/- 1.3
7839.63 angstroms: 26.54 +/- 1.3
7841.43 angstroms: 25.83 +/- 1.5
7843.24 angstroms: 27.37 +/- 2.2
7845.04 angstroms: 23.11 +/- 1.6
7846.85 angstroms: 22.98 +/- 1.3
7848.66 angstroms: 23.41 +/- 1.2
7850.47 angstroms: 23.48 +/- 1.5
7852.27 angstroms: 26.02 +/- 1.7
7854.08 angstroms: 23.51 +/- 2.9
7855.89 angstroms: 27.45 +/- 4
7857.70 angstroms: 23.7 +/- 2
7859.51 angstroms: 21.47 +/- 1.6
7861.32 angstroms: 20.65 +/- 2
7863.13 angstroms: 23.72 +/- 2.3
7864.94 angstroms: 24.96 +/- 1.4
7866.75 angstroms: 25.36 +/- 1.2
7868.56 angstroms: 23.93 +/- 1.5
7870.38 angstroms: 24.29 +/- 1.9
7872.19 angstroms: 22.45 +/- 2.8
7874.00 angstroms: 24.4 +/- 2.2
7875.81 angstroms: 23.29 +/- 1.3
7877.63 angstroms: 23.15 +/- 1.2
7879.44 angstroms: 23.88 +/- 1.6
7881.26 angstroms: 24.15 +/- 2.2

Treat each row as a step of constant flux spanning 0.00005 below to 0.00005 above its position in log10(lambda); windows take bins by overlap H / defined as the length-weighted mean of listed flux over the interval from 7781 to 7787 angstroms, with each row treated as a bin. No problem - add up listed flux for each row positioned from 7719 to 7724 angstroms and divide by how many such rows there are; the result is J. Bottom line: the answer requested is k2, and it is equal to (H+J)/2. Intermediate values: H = 23.9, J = 24.3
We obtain 24.1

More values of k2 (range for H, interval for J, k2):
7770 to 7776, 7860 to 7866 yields 23.4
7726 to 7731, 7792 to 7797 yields 23.7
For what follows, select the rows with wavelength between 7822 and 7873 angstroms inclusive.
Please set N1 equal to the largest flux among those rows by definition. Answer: 27.45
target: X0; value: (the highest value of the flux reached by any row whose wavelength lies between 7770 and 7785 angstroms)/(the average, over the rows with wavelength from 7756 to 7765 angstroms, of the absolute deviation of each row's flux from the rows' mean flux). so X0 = 19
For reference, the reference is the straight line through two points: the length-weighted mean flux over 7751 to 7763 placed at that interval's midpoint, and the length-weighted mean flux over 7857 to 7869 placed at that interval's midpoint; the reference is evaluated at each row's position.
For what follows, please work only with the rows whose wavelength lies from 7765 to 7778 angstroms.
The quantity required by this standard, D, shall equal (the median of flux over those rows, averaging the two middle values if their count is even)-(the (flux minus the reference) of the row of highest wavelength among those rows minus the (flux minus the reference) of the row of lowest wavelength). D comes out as 28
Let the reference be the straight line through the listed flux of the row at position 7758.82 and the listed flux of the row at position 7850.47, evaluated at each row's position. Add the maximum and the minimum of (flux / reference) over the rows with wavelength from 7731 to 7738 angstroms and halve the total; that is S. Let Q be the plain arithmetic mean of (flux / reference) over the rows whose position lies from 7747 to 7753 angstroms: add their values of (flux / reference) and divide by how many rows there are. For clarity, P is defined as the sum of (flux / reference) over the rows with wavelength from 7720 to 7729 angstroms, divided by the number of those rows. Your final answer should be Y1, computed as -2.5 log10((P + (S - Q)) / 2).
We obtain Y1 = 0.79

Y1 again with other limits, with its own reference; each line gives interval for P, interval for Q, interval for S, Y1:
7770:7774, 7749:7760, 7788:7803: 0.83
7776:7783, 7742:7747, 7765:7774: 0.77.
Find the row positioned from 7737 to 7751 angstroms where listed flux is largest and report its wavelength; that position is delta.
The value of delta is 7739.19 angstroms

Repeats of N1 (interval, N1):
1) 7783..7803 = 26.14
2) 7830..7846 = 27.37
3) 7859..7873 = 25.36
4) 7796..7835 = 27.17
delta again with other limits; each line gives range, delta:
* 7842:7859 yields 7855.89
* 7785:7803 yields 7798.22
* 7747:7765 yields 7753.46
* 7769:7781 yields 7771.33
